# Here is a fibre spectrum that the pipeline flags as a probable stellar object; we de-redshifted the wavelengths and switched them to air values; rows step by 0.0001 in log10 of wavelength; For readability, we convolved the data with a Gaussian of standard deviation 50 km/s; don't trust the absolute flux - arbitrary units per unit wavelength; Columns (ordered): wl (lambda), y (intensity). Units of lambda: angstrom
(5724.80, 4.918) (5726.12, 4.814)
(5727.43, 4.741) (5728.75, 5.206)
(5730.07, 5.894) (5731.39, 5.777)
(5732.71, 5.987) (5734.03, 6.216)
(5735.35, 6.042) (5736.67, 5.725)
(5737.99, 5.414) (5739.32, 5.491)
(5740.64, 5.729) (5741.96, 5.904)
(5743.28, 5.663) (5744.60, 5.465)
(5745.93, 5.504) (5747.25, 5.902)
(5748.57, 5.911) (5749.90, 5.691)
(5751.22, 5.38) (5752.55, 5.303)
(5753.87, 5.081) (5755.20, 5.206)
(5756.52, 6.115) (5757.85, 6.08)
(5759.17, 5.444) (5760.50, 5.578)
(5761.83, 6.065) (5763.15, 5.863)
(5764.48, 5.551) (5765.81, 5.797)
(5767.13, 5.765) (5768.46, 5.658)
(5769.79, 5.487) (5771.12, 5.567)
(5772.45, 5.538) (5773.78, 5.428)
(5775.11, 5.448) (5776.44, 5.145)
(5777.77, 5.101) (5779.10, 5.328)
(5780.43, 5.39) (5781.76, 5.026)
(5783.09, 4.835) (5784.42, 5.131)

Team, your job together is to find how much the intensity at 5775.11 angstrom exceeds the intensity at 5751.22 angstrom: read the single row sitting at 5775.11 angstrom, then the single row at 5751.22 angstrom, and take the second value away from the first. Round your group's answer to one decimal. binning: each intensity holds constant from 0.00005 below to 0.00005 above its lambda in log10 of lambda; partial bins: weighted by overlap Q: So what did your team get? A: 0.1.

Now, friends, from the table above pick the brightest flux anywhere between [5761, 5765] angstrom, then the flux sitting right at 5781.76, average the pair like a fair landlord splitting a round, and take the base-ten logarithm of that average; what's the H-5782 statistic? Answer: 0.744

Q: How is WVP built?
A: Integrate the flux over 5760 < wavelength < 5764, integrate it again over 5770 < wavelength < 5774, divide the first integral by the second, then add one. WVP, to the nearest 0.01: 2.06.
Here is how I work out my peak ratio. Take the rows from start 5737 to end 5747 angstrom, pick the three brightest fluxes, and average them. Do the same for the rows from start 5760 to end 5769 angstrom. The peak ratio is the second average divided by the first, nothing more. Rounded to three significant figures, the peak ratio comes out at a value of 1.02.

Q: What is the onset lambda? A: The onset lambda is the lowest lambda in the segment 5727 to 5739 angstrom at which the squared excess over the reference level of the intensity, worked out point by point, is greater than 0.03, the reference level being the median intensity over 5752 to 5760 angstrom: 5727.43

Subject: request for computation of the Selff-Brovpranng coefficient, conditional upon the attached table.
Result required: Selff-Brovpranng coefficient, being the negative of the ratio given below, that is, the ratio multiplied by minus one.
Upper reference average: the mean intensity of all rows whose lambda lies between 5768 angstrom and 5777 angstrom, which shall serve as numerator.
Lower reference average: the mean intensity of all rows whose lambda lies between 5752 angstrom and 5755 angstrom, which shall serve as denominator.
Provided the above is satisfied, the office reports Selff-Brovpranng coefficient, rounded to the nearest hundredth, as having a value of -1.05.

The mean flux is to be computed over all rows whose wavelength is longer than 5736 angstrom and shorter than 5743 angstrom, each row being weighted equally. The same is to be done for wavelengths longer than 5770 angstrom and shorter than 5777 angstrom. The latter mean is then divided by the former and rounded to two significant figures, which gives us 0.96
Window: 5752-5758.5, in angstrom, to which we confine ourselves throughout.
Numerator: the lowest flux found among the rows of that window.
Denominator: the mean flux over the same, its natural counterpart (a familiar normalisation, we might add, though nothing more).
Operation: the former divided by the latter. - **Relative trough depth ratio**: 0.914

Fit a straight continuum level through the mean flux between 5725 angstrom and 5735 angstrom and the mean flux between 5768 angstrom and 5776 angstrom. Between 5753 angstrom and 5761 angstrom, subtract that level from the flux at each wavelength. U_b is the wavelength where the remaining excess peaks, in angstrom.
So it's 5756.52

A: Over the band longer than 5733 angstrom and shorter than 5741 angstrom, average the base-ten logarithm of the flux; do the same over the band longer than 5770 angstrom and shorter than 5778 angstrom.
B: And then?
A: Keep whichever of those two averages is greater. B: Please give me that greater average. 0.761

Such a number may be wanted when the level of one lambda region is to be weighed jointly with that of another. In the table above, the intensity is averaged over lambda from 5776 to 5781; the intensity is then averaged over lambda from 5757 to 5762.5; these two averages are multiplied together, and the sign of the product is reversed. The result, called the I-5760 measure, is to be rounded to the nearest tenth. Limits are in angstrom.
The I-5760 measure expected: -30.4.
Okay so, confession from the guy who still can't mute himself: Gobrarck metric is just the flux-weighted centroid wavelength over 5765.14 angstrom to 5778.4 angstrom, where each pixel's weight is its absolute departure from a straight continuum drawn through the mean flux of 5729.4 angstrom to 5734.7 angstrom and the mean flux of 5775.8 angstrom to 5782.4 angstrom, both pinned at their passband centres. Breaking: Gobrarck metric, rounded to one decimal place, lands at 5770.3 angstrom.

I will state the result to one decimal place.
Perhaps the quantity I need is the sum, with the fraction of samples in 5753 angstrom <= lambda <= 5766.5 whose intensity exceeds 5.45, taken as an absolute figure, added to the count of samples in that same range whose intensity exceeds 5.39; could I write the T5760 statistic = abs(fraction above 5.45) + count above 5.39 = 8.7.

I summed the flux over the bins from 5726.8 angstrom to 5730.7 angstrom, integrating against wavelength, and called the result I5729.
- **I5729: 21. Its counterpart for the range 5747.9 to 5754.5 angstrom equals 36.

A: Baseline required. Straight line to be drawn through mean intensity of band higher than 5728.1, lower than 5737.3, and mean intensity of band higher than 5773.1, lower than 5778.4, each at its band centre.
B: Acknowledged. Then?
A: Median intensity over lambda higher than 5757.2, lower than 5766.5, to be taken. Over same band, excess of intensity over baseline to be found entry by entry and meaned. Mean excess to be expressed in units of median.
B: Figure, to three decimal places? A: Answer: 0.053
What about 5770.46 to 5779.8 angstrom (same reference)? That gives 0.014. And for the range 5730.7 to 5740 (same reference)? 0.001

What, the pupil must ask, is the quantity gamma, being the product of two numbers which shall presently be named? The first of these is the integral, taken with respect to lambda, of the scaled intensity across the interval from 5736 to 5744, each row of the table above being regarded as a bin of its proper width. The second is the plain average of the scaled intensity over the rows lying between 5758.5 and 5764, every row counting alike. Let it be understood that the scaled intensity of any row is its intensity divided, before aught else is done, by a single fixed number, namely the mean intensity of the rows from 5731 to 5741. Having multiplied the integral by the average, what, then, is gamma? 7.7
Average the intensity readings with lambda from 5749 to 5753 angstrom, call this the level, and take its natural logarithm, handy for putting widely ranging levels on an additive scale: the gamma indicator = 1.70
